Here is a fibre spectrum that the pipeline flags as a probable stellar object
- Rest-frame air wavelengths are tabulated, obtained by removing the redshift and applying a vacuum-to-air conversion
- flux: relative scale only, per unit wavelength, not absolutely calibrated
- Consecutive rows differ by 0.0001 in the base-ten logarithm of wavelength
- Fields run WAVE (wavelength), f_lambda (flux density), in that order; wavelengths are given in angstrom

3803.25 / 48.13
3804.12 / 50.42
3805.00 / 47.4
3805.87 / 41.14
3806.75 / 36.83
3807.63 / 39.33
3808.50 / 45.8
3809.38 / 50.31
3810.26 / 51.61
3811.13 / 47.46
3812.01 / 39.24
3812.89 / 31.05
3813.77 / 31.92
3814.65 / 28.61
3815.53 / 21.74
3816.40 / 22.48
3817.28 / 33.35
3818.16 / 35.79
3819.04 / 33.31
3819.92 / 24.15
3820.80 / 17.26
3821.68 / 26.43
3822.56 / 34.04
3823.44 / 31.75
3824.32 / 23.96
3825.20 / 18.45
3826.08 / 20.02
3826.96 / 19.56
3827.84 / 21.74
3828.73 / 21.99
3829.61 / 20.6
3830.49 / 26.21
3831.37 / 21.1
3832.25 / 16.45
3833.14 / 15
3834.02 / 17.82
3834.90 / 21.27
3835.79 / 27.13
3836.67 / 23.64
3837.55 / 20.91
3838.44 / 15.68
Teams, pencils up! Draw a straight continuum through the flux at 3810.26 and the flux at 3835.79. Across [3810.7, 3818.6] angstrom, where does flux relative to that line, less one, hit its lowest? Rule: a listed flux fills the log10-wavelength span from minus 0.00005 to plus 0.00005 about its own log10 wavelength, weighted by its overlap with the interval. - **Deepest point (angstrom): 3815.53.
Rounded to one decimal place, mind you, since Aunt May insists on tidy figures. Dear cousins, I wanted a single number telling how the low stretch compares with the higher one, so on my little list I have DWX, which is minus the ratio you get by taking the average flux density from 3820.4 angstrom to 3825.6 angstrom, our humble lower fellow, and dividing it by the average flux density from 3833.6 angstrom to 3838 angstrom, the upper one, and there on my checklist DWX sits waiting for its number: -1.1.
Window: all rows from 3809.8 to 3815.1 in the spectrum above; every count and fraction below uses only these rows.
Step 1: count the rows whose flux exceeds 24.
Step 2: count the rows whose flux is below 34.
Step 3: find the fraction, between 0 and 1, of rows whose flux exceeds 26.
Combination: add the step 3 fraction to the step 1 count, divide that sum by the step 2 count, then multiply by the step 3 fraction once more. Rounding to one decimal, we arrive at 2.3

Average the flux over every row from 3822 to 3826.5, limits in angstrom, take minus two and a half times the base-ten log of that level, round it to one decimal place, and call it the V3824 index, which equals -3.5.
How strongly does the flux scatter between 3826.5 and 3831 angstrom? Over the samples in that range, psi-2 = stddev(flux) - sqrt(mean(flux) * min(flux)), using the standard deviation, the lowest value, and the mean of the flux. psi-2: -18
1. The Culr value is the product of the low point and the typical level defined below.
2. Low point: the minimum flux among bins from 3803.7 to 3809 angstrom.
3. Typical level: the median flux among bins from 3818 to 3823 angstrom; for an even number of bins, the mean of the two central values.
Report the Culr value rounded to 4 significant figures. 1100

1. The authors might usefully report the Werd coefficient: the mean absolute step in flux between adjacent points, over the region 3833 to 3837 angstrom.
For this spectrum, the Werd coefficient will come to 3.9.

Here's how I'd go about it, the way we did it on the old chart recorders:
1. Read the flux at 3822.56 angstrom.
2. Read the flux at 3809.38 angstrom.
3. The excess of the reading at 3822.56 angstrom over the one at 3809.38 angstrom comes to -16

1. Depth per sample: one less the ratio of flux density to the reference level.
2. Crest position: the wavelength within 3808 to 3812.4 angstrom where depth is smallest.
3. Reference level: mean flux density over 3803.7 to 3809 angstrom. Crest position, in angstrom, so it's 3810.26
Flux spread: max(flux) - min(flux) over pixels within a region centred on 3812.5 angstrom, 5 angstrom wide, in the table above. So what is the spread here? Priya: 23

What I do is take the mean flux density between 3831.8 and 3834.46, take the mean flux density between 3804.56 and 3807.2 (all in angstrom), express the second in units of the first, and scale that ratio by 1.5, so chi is 3.8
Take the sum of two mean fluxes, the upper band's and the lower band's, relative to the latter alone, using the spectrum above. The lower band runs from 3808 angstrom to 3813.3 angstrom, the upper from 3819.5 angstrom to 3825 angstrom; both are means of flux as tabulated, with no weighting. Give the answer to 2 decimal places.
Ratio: 1.59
